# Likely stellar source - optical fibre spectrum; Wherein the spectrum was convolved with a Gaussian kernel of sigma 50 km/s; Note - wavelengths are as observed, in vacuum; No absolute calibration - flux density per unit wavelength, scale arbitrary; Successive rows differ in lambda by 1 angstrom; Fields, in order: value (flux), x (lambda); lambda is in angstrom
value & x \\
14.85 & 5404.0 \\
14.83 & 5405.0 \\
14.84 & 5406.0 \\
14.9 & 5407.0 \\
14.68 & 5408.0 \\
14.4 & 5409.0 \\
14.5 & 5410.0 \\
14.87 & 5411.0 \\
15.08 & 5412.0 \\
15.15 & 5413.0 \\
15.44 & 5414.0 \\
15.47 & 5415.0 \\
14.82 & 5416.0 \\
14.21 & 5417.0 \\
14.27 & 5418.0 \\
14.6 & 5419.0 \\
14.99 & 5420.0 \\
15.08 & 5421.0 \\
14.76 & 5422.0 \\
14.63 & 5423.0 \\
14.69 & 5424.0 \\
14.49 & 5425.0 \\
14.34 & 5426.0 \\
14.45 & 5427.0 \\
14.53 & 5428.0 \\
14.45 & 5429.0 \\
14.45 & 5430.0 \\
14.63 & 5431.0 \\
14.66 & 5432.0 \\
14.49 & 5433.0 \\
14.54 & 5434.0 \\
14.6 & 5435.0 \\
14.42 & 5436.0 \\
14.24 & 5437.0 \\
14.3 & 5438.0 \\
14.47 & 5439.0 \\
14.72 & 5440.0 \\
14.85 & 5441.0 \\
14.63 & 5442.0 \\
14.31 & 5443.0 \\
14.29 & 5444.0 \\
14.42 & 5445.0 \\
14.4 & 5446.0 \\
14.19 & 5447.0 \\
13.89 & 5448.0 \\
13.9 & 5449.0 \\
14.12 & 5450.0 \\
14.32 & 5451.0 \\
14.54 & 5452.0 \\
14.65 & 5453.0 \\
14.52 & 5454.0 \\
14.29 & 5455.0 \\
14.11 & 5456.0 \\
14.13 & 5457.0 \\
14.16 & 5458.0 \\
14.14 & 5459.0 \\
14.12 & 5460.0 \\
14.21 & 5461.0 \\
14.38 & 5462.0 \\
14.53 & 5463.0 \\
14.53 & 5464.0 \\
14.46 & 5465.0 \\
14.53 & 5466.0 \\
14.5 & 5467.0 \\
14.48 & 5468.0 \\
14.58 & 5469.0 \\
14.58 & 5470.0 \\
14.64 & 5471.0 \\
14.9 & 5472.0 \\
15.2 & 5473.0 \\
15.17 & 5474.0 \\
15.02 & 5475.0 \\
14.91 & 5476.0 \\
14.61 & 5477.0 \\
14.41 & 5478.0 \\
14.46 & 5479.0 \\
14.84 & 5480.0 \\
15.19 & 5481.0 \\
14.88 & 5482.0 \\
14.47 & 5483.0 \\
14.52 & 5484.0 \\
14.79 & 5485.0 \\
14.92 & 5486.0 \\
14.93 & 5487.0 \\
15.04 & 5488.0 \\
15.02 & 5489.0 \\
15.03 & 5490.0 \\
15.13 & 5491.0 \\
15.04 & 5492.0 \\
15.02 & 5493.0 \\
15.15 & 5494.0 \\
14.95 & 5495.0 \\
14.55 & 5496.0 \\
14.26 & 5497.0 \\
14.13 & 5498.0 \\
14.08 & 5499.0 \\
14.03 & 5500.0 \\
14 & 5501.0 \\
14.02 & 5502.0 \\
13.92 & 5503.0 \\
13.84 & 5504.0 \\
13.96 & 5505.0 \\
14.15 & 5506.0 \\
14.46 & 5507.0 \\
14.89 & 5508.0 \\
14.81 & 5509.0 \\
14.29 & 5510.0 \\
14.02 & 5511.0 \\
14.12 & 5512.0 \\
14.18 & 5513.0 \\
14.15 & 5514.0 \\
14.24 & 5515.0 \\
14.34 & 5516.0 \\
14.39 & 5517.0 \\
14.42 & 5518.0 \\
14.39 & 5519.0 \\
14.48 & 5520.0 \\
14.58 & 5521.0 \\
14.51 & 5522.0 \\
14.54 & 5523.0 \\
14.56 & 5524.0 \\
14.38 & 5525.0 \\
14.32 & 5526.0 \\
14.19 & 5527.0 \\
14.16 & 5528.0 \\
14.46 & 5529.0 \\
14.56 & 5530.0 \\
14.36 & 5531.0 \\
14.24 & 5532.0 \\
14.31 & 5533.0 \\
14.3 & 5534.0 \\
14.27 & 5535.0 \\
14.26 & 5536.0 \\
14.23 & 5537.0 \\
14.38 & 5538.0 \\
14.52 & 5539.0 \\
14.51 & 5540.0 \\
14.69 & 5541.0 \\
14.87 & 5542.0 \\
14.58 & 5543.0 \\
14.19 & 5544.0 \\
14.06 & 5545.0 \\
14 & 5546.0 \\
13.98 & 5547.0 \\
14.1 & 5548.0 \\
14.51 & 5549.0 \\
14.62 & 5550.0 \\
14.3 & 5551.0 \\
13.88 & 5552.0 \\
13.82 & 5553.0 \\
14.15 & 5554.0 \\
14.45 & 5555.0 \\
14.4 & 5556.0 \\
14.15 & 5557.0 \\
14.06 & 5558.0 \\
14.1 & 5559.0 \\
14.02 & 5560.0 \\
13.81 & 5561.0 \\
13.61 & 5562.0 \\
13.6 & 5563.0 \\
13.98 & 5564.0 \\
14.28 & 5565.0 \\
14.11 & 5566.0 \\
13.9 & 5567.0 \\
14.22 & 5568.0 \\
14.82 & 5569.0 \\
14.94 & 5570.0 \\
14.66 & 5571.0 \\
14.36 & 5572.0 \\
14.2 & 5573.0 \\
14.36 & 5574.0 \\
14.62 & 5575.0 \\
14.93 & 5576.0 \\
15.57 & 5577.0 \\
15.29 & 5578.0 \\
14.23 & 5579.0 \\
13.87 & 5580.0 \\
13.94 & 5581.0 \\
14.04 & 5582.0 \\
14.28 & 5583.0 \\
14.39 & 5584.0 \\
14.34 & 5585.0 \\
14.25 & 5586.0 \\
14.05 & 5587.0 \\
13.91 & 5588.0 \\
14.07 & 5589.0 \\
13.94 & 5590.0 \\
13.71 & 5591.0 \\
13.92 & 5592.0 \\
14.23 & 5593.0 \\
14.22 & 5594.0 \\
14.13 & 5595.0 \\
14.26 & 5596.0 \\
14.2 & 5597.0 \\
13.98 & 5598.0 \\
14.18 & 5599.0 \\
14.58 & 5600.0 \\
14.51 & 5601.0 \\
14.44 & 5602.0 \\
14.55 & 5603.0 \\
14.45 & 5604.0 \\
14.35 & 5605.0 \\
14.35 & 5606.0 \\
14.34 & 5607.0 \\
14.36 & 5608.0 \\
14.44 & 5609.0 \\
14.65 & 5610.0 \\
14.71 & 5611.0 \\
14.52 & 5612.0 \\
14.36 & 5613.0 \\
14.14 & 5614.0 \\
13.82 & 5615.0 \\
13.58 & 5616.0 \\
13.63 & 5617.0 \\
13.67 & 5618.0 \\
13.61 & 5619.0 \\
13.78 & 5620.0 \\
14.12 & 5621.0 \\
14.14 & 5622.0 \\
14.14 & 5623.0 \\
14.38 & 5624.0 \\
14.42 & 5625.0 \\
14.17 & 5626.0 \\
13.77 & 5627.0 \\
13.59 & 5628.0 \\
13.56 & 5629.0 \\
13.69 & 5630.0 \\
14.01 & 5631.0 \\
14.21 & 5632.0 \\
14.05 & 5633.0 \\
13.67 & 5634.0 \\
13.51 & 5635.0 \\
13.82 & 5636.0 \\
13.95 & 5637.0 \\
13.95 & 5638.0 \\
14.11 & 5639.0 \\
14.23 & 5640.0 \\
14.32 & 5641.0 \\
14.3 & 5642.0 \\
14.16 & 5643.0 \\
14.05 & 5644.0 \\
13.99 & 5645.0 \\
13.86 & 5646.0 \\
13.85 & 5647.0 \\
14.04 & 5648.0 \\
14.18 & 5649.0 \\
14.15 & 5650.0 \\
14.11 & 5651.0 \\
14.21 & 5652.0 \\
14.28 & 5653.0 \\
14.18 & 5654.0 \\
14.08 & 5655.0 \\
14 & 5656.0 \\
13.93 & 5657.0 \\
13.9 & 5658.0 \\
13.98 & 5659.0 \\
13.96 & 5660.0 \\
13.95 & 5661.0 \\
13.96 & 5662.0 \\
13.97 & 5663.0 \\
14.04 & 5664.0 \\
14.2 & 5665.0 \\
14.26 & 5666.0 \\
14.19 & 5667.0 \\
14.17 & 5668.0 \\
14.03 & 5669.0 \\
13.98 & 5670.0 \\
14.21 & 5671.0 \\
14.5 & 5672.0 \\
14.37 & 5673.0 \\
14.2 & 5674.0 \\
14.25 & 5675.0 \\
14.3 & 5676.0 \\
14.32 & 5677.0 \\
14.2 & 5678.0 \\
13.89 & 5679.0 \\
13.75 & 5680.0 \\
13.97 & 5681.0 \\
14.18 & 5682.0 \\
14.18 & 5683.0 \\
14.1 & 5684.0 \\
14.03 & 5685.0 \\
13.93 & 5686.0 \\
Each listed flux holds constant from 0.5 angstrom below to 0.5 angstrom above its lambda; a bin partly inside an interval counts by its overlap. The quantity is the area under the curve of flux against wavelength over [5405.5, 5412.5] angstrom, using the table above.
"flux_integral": 103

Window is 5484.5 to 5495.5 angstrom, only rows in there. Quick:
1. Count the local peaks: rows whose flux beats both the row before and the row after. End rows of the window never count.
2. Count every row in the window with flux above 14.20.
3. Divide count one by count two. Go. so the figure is 0.27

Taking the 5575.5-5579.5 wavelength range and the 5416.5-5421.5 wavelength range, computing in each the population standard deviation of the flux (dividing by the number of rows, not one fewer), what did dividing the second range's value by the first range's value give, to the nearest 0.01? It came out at 0.71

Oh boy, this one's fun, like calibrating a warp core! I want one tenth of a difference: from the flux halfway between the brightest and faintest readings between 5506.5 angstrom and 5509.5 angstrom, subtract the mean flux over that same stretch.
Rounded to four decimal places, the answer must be -0.0045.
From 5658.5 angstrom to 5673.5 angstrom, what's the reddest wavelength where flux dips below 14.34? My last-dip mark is 5671.0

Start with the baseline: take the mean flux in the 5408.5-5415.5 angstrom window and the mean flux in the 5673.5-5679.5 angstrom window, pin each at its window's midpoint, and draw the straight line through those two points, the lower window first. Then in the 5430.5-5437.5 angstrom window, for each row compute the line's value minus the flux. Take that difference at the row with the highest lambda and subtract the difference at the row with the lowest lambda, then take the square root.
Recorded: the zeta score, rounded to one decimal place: 0.6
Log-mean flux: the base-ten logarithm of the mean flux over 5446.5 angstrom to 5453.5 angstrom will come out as 1.15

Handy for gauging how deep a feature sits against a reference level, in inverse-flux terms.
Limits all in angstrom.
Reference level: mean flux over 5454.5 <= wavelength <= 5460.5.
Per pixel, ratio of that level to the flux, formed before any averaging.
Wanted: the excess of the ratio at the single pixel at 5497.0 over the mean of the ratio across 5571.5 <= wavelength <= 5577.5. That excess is 0.027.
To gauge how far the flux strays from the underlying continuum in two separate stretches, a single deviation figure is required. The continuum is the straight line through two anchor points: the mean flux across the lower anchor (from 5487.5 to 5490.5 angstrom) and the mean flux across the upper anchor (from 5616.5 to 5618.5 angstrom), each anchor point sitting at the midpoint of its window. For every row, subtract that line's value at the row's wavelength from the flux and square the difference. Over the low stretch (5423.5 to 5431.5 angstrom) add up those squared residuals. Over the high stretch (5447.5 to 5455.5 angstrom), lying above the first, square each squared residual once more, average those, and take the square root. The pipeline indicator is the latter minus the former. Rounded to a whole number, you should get -10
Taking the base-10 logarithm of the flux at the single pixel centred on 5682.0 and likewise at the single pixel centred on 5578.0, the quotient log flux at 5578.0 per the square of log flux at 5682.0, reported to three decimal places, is 0.893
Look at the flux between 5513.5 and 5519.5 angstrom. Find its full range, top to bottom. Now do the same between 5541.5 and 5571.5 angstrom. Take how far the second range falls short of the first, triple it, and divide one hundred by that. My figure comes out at -31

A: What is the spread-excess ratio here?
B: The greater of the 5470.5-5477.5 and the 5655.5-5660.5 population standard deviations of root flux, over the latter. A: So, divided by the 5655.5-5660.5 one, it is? 5.9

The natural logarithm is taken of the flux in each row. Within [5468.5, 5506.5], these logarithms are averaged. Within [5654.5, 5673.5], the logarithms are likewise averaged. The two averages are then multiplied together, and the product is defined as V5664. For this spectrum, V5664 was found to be 7.098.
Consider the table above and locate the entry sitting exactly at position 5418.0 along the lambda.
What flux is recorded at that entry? 14.27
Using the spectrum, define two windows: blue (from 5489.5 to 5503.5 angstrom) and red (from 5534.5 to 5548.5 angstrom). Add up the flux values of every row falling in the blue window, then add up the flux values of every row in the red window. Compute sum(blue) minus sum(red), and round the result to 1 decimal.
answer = 2.7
